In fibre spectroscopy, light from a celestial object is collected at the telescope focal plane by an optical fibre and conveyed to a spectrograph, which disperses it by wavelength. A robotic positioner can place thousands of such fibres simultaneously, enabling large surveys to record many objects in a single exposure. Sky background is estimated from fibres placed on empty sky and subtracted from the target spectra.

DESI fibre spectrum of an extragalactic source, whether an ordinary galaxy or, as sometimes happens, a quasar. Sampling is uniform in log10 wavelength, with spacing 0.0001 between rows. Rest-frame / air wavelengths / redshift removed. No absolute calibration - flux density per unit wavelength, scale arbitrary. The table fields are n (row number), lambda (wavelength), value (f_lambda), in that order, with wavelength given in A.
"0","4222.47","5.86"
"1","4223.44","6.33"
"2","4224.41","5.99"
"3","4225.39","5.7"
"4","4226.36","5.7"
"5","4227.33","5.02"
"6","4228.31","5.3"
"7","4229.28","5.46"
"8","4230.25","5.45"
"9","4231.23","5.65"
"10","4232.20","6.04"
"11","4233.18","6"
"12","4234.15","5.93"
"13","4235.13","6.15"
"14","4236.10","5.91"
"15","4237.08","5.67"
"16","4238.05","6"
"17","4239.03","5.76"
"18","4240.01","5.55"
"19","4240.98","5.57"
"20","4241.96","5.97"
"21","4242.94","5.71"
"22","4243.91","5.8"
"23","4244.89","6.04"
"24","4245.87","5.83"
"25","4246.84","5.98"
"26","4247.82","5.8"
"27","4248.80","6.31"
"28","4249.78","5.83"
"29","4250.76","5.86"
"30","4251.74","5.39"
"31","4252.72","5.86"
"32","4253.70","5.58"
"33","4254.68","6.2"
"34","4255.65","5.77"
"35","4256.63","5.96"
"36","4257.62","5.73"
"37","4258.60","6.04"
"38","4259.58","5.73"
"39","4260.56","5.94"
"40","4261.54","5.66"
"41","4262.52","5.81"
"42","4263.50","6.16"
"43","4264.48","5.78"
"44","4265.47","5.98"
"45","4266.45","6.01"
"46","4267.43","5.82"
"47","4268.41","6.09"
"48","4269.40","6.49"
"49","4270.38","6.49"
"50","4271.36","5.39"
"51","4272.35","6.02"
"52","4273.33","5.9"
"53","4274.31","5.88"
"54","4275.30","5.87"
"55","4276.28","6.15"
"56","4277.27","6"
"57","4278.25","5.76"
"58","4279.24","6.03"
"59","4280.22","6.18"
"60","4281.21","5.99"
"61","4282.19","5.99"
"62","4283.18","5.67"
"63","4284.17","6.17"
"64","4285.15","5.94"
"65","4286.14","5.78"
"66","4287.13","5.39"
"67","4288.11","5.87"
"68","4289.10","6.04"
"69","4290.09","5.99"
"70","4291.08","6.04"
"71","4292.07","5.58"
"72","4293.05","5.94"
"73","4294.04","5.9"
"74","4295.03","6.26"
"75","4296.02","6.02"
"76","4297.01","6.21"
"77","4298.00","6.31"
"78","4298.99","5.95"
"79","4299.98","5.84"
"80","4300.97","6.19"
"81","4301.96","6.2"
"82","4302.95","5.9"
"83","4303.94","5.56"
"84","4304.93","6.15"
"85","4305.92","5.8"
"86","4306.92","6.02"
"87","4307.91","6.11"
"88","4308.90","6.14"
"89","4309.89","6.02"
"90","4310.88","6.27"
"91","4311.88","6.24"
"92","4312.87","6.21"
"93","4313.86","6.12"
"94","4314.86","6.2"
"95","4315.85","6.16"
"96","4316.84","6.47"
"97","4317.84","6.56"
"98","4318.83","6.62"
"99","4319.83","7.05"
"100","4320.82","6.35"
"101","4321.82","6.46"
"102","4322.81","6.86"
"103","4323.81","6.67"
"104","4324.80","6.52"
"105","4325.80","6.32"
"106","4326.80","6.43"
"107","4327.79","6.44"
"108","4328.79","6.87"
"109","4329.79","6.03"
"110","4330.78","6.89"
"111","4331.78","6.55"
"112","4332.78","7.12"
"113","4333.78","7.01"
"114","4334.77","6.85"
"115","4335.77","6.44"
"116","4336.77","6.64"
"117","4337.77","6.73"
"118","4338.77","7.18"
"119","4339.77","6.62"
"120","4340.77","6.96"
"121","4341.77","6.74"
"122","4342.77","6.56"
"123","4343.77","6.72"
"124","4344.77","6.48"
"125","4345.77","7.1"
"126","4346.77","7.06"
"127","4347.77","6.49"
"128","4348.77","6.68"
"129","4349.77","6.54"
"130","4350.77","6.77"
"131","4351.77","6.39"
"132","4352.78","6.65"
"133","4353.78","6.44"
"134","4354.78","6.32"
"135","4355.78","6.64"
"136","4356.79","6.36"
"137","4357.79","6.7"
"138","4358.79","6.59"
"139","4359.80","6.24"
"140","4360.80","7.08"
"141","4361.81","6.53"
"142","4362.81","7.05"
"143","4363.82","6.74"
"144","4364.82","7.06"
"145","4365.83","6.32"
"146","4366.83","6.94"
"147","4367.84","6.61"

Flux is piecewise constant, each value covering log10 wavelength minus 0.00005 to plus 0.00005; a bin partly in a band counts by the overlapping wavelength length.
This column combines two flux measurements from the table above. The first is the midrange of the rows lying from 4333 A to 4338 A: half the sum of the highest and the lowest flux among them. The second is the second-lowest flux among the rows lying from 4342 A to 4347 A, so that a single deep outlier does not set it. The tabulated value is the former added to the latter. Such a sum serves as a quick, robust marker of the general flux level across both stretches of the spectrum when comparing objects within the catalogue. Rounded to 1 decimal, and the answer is 13.3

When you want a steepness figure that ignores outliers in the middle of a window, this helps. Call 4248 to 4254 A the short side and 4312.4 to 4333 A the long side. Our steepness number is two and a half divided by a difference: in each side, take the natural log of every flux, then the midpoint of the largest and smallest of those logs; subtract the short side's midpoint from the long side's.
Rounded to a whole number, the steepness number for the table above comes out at 21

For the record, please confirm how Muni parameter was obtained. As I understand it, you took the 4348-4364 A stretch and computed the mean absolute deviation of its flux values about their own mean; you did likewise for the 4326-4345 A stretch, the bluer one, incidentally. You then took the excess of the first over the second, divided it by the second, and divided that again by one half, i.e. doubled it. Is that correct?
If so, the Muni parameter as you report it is -0.35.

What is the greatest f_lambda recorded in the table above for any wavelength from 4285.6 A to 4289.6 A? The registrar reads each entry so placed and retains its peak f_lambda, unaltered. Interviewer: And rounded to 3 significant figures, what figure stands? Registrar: 6.04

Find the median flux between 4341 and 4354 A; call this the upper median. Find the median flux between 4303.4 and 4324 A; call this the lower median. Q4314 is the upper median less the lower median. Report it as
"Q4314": 0.44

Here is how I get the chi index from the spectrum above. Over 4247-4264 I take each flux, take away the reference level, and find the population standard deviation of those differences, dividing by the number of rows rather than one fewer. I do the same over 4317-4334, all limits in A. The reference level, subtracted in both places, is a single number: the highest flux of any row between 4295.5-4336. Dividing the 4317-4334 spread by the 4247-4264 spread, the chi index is 1.29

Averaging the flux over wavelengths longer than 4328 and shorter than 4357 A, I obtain 6.68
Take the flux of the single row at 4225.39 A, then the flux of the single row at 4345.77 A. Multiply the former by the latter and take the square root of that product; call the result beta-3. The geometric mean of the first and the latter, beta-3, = 6.4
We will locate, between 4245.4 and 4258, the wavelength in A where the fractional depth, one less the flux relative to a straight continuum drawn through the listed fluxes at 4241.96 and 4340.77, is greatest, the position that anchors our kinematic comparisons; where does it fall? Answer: 4251.74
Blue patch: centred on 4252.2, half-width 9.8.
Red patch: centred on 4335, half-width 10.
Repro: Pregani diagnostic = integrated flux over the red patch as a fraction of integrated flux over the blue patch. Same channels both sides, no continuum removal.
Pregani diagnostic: 1.16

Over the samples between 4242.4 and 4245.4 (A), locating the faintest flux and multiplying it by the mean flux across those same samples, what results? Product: 33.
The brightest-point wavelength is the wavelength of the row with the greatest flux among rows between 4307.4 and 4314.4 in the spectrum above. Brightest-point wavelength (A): 4310.88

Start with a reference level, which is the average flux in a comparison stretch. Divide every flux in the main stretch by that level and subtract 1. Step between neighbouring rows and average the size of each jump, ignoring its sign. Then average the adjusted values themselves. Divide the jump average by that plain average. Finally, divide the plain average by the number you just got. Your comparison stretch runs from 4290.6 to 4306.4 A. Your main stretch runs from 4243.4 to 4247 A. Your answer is 0.01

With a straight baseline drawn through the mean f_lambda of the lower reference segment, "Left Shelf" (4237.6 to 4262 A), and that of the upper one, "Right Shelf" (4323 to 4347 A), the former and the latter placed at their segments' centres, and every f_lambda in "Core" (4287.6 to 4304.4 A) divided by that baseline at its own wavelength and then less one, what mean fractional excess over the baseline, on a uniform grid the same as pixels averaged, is -0.050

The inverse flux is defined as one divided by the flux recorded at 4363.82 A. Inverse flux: 0.148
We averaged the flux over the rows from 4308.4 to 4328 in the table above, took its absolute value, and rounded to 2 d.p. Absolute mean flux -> 6.41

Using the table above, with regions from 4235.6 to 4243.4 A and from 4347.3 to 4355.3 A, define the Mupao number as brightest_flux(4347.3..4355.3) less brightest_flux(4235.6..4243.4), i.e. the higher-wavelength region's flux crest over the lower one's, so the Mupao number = 0.77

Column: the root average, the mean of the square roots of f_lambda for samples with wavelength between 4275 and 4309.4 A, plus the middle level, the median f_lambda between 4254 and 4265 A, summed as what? 8.25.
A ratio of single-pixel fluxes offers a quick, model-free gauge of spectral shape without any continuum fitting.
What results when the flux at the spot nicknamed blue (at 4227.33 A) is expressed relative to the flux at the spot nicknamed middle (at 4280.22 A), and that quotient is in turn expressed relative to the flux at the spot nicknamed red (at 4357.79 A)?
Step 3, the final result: 0.1212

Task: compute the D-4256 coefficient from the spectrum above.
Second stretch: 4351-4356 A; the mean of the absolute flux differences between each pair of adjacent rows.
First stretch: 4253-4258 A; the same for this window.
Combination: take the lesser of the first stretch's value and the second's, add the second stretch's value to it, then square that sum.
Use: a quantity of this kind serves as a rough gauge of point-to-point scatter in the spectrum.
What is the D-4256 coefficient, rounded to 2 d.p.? 0.21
